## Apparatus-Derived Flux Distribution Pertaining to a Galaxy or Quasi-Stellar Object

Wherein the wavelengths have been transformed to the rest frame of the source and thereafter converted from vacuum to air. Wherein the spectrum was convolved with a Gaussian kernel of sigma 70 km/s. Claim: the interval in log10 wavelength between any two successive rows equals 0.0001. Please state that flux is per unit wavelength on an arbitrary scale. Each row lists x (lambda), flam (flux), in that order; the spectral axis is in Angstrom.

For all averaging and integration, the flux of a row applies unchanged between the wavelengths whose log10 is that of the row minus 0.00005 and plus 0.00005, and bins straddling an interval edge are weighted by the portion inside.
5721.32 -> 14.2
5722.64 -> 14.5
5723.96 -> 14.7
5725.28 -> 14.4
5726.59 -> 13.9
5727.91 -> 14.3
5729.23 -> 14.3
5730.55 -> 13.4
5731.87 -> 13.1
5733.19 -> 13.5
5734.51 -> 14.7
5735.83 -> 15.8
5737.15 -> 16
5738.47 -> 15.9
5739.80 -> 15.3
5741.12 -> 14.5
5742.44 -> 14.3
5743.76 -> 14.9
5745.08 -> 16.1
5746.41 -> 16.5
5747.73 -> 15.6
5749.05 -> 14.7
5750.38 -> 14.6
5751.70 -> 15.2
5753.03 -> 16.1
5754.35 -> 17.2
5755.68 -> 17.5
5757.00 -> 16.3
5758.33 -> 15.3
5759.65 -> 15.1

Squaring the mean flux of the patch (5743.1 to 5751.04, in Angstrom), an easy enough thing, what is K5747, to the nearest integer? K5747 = 237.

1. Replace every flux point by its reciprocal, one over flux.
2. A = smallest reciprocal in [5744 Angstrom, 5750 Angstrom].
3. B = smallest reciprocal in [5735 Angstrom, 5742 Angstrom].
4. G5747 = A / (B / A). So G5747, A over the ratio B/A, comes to 0.0588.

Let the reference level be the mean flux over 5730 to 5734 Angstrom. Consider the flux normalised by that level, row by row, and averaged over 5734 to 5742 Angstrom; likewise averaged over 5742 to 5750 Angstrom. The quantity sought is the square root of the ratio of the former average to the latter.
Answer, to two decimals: 1.00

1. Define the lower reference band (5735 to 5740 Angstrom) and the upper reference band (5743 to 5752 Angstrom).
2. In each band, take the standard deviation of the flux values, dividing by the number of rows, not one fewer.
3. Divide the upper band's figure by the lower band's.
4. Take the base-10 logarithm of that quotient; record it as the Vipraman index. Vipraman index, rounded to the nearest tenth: 0.4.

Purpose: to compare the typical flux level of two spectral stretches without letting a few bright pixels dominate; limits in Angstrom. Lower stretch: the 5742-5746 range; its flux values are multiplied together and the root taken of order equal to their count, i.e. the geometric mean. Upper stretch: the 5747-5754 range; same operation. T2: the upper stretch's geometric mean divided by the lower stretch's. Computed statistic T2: 1.01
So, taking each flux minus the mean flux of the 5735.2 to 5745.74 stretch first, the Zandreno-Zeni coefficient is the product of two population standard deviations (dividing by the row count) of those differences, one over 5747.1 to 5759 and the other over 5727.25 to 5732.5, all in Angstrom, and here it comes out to 0.52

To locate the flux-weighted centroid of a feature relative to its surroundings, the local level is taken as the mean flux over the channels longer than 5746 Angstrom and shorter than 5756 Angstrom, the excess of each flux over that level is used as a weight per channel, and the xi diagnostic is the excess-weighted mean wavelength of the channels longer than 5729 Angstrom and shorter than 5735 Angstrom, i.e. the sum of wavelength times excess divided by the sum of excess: 5731.8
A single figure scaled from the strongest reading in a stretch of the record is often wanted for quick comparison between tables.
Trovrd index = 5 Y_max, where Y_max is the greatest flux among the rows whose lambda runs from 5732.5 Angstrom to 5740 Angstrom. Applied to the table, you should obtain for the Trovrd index 80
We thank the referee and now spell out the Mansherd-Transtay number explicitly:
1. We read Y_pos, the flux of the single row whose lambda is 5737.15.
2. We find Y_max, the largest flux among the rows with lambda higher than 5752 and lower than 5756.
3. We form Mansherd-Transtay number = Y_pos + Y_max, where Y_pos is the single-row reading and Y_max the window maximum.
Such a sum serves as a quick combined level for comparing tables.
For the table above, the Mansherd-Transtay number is 33.5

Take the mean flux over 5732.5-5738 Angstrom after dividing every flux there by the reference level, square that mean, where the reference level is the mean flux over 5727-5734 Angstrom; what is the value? 1.20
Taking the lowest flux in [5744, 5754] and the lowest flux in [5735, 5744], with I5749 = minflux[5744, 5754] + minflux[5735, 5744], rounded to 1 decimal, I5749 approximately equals 28.9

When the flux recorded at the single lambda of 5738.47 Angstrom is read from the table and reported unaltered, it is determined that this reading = 15.9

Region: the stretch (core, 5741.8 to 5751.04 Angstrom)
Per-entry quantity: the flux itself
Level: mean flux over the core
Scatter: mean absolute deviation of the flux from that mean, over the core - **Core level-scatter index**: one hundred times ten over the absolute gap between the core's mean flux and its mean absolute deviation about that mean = 68.8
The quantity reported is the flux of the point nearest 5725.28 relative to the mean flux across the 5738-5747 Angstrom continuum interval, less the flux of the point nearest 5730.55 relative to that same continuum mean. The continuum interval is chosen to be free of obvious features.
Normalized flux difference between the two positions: 0.07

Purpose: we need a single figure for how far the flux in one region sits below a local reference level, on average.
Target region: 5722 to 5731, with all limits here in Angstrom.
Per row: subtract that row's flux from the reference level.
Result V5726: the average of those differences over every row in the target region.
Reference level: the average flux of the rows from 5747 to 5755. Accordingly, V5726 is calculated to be 1.35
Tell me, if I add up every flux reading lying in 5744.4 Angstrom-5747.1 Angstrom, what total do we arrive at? 32.6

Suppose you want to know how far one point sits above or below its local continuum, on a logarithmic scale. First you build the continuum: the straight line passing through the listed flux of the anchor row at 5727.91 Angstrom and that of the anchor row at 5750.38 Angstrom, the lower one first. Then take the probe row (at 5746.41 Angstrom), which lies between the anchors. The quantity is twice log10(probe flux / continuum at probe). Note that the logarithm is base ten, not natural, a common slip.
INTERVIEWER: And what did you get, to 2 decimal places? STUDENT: 0.11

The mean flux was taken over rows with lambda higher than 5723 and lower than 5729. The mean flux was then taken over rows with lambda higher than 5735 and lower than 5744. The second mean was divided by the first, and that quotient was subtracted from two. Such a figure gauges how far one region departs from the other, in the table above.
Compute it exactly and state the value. 0.94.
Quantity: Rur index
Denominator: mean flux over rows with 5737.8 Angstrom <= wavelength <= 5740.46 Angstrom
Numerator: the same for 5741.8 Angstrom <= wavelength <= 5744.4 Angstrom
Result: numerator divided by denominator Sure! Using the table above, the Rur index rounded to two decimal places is 0.94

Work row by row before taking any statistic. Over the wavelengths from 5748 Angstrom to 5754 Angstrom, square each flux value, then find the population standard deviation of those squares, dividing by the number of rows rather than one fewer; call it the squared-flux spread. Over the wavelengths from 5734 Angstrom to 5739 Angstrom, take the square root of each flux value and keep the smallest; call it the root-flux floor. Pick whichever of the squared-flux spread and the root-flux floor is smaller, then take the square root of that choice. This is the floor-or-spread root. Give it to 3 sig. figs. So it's 1.96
